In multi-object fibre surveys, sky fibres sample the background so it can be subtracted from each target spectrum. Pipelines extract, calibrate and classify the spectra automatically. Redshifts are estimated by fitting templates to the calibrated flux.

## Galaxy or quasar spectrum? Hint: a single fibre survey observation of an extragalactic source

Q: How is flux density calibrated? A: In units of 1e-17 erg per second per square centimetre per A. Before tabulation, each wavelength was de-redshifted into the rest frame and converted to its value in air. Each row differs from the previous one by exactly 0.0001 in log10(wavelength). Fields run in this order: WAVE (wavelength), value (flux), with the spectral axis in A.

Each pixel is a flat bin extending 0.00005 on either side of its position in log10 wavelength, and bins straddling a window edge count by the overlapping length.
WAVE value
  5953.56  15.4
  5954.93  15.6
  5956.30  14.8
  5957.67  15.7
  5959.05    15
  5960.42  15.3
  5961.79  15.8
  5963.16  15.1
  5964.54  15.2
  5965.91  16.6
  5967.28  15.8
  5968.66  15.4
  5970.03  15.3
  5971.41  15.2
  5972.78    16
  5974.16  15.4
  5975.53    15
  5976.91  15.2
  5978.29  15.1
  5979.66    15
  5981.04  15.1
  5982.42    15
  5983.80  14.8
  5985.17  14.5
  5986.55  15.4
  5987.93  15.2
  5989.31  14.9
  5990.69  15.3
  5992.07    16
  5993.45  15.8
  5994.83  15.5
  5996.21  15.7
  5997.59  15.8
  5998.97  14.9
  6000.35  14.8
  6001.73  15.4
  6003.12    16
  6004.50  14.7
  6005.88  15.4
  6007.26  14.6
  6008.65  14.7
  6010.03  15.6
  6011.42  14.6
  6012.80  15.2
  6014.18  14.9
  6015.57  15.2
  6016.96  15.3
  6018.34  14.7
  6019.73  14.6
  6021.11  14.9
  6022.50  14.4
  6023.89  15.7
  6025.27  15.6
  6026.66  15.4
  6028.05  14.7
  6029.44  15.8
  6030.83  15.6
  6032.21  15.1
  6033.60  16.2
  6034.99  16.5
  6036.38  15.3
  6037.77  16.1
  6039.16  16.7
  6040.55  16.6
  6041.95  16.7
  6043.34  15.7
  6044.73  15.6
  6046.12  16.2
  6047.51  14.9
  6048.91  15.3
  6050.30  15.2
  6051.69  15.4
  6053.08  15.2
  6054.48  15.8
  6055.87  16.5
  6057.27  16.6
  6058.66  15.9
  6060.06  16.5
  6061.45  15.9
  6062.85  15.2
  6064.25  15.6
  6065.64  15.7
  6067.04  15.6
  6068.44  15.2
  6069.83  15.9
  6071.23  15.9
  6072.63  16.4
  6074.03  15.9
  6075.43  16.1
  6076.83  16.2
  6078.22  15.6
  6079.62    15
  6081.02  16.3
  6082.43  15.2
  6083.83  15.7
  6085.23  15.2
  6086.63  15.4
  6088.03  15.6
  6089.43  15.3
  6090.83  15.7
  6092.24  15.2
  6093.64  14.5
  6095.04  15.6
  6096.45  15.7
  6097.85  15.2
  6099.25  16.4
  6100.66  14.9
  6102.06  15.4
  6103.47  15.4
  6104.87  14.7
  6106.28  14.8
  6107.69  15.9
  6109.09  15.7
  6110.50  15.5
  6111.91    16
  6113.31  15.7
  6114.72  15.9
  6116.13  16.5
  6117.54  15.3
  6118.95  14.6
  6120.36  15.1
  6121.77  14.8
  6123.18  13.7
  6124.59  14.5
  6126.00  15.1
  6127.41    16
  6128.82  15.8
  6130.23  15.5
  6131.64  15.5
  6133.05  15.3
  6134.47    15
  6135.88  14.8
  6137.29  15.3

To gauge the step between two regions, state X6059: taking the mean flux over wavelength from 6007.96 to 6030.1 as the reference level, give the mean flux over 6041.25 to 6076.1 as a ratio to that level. 1.047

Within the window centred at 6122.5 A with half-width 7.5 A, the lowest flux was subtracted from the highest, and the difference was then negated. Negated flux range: -2.8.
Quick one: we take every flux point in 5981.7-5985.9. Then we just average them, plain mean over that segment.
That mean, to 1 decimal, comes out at 14.8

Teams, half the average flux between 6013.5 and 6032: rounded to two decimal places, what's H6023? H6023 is 7.57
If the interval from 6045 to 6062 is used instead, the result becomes 7.89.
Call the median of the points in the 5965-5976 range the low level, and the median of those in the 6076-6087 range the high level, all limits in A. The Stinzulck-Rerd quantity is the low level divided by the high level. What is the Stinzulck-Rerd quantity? 0.99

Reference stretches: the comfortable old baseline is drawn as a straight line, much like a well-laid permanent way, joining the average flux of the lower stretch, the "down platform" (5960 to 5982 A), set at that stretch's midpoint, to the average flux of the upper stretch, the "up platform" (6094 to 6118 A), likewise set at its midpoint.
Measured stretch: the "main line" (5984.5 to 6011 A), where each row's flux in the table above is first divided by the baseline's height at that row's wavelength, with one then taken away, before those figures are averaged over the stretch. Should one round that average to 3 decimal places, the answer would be -0.011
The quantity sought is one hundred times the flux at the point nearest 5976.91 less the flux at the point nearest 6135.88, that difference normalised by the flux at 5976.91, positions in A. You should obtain 2.6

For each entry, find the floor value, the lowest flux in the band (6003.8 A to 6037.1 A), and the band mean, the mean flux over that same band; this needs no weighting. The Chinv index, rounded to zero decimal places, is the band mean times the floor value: 219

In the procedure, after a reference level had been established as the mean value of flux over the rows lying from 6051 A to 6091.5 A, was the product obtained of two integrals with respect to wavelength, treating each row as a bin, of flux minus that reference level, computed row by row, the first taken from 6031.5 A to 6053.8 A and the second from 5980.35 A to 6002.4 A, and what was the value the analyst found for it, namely -12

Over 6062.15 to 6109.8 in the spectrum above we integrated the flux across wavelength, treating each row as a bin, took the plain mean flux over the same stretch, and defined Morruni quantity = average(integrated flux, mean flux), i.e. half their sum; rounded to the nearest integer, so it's 378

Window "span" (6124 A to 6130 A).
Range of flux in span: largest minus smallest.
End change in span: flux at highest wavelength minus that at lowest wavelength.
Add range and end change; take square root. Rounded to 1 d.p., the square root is 1.7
